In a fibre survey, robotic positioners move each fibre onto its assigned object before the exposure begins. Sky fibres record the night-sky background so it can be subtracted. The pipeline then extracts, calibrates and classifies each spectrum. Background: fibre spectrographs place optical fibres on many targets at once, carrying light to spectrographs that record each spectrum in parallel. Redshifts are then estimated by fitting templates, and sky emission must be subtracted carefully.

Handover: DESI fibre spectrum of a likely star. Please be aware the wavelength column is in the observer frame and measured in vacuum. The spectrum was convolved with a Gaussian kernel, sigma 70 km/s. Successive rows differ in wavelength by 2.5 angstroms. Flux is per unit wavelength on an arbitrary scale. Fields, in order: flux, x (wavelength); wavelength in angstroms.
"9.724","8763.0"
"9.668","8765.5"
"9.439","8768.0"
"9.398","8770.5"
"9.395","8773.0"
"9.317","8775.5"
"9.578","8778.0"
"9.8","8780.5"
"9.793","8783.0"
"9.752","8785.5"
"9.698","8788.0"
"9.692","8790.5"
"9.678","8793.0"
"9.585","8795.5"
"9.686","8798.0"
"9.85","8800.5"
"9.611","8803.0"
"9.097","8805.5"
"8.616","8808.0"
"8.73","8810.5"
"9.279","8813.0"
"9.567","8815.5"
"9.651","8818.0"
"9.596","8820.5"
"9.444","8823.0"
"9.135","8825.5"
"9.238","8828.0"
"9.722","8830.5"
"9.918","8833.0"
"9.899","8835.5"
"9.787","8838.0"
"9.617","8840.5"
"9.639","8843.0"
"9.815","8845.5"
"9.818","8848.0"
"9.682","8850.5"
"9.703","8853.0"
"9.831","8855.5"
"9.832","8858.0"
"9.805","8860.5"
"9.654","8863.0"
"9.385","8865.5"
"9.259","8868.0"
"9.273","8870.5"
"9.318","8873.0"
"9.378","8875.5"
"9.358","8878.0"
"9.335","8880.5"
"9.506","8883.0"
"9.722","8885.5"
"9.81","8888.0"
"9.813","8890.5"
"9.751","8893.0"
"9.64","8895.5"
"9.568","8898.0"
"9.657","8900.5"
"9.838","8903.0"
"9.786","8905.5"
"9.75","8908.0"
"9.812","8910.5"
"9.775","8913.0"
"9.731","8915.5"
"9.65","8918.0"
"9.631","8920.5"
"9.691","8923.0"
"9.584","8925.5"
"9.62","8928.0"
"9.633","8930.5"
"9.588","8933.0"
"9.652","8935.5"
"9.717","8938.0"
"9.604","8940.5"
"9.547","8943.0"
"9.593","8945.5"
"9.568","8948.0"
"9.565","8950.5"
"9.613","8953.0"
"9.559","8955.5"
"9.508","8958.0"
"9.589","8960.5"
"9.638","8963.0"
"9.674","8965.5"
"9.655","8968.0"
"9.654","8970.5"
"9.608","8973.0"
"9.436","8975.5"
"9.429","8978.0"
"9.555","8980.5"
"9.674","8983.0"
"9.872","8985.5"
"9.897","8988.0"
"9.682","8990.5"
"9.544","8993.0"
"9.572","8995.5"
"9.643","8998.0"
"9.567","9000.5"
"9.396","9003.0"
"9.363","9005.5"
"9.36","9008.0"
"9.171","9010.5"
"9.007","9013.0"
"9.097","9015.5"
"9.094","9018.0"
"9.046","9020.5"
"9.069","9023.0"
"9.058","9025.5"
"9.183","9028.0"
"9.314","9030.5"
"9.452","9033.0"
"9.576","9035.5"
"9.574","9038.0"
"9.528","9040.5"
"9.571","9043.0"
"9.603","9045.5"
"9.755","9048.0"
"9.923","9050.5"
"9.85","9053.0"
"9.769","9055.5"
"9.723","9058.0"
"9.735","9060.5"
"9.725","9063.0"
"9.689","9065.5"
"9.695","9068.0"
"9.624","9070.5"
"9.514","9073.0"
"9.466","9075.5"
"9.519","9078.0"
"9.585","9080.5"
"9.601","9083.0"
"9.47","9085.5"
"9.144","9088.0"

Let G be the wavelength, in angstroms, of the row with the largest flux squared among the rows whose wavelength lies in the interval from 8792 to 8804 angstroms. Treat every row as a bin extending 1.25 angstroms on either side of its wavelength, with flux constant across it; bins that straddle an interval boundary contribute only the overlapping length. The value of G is 8800.5 angstroms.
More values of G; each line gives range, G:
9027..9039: 9035.5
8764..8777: 8765.5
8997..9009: 8998.0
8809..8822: 8818.0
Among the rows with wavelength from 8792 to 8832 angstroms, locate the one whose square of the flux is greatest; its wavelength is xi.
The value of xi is 8800.5 angstroms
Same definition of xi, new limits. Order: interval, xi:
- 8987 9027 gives 8988.0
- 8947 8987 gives 8985.5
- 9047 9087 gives 9050.5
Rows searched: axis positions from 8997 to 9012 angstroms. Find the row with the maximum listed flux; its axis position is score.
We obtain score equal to 8998.0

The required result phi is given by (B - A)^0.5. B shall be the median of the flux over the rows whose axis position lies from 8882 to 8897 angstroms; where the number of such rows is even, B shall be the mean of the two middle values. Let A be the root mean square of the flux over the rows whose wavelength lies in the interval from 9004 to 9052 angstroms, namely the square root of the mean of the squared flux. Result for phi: 0.61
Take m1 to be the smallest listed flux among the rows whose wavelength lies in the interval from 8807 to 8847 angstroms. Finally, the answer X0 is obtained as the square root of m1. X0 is 2.94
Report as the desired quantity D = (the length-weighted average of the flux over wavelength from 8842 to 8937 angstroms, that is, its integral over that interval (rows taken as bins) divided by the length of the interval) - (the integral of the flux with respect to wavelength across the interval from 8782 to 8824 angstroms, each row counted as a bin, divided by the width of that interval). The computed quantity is 0.15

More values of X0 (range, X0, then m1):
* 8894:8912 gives 3.09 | 9.568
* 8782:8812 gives 2.94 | 8.616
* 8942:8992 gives 3.07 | 9.429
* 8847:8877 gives 3.04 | 9.259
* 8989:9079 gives 3.00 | 9.007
